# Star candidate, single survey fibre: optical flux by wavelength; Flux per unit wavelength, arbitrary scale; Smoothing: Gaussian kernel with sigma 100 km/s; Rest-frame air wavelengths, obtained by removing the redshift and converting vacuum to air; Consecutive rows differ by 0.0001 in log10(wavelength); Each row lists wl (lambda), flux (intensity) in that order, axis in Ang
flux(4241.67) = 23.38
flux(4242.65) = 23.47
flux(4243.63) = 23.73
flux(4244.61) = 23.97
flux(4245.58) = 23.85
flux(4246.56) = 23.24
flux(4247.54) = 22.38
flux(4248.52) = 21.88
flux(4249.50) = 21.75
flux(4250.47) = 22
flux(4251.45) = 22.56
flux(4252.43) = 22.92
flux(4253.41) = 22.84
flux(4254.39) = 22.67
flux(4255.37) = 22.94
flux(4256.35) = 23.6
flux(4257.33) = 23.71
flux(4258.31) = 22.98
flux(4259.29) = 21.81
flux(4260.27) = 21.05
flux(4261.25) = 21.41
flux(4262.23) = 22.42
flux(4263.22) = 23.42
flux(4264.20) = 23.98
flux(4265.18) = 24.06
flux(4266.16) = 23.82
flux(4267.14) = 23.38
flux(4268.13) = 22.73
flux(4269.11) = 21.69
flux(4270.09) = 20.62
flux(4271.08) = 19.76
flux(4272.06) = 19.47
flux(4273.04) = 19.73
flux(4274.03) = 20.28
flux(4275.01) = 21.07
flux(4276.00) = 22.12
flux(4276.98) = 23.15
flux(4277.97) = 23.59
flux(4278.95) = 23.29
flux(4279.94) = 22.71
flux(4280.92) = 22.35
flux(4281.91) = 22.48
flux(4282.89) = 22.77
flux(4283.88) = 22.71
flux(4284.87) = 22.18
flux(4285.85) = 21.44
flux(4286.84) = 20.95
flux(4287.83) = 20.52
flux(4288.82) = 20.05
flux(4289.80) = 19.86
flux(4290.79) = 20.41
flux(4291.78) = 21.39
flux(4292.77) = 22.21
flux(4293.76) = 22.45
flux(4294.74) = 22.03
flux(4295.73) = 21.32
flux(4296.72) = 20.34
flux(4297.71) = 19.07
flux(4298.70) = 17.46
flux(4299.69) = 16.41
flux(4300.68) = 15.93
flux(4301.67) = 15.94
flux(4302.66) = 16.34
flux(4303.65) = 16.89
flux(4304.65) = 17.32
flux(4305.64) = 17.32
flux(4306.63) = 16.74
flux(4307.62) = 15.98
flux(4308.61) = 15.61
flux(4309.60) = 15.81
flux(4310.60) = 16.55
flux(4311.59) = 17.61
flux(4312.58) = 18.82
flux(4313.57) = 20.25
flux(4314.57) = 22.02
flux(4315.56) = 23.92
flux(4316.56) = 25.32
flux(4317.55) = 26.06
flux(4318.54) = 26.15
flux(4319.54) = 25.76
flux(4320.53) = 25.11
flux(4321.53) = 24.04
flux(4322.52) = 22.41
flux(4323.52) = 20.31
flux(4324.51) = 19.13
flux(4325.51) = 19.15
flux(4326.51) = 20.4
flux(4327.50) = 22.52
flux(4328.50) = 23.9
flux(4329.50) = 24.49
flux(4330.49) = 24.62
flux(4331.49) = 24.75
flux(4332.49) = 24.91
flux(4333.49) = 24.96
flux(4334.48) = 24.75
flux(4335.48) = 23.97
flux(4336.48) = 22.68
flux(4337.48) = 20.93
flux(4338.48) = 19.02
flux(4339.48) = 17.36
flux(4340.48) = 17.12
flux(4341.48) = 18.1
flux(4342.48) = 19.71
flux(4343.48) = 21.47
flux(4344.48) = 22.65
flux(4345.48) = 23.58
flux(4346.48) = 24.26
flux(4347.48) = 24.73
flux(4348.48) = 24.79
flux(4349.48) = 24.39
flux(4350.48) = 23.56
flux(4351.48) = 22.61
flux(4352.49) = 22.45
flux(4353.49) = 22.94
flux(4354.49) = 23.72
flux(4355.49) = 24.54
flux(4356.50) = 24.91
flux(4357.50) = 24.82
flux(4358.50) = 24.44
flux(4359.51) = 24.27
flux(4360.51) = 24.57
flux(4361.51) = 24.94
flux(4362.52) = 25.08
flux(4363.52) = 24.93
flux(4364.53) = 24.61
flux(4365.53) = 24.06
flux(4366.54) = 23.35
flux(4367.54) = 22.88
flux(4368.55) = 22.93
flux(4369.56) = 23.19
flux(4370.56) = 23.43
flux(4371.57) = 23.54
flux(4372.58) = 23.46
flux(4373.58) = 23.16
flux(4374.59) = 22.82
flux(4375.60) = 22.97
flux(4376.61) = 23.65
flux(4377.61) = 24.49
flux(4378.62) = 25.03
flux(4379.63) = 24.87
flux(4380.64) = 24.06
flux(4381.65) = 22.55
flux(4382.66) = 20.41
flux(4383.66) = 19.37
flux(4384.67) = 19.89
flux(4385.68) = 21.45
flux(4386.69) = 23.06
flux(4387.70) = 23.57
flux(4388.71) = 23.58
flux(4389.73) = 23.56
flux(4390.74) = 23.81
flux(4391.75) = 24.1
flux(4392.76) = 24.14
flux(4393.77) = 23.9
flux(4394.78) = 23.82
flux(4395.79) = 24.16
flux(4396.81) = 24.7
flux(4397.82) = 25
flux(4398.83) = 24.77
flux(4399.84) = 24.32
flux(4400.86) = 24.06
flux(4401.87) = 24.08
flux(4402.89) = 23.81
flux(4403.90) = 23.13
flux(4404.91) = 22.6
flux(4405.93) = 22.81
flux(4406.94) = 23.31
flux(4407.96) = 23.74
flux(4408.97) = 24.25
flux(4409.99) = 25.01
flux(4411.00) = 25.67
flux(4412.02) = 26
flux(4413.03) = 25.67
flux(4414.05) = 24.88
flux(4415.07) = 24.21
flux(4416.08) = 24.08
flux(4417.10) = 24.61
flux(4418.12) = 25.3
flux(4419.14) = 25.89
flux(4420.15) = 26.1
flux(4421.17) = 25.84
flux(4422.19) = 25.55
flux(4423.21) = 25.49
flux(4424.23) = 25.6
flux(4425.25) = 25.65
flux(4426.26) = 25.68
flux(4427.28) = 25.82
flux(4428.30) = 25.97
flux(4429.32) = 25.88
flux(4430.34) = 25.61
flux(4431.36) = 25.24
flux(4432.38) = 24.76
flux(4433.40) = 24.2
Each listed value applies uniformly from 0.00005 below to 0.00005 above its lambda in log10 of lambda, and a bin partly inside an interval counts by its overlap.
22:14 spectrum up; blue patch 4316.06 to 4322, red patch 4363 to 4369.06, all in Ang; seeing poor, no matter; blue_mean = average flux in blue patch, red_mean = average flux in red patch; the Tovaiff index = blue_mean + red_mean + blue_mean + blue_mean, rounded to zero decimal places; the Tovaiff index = 100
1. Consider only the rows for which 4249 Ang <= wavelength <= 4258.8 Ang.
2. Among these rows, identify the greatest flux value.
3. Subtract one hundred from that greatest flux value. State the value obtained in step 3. -76.3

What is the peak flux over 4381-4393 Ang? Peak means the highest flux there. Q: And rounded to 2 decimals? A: 24.14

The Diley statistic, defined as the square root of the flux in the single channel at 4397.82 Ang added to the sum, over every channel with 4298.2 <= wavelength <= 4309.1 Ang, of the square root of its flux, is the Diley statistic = 50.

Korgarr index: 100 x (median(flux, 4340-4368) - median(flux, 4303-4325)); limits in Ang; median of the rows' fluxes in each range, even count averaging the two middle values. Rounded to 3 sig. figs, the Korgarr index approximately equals 447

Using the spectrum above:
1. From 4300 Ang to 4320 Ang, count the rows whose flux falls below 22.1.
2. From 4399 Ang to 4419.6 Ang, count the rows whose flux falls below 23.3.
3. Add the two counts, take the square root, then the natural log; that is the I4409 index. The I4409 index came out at 1.45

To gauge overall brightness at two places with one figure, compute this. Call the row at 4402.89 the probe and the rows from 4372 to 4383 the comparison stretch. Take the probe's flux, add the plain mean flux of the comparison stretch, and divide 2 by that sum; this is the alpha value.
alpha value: 0.042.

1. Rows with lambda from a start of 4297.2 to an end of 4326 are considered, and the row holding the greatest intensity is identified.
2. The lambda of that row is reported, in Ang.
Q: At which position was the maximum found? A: 4318.54 Ang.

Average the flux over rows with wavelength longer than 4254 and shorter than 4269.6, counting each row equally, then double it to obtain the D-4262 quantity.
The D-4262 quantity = 46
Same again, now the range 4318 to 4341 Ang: 45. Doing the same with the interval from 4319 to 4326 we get 45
